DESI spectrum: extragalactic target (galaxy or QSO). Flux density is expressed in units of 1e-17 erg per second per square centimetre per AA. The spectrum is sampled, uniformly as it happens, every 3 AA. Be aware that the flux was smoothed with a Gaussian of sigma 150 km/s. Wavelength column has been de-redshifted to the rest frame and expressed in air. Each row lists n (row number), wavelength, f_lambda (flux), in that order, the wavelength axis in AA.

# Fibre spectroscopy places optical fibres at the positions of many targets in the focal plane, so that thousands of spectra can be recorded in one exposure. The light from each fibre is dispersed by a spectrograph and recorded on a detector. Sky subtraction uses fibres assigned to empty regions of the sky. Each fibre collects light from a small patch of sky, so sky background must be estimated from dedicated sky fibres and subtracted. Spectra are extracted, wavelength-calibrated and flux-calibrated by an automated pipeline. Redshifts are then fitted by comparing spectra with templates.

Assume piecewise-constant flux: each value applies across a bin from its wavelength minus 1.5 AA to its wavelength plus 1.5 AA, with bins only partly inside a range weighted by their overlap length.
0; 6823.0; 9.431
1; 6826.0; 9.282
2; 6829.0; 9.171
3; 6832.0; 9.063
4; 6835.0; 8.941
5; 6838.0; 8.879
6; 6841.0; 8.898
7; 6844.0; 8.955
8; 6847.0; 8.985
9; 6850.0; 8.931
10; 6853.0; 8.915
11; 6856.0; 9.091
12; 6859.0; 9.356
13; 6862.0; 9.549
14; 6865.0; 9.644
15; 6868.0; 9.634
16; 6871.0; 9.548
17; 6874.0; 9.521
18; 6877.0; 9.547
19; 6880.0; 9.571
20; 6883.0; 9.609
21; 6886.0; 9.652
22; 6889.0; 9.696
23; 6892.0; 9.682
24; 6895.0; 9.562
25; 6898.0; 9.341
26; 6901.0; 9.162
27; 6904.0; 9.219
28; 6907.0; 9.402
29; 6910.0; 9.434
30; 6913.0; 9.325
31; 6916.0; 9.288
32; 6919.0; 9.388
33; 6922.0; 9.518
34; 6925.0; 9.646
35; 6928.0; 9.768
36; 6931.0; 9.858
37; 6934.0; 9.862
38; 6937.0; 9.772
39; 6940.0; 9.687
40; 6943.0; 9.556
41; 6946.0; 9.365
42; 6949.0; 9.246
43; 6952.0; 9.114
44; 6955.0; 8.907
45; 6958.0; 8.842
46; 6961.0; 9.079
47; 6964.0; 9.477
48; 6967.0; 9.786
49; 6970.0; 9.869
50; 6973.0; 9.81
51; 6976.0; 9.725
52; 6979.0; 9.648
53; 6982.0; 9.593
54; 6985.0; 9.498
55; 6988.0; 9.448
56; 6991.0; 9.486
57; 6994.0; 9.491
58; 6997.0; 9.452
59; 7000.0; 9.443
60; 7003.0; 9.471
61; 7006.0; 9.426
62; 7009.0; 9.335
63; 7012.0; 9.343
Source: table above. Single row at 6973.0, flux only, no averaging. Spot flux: 9.81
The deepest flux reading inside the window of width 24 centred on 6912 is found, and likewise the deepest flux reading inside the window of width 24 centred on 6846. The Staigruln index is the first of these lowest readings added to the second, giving 18.0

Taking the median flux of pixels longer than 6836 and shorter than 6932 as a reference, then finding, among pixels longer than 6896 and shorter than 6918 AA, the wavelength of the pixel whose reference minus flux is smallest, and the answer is 6910.0 AA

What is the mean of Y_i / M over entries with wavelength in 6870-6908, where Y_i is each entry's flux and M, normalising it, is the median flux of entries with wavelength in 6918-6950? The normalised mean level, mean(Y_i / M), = 0.985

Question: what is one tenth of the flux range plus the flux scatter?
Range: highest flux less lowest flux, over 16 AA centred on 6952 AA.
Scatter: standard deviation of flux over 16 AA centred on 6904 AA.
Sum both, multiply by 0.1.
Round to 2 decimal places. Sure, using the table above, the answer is 0.06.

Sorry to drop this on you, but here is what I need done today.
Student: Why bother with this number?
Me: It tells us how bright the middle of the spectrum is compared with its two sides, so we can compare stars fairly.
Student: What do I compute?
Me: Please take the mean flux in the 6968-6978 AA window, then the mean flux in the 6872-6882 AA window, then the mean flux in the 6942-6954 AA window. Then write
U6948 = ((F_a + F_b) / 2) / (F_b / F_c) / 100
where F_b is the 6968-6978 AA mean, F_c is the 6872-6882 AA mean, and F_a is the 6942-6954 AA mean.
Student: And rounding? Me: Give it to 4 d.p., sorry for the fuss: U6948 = 0.0931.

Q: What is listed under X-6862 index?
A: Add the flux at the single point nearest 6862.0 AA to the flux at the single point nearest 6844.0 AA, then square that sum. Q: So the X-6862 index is 342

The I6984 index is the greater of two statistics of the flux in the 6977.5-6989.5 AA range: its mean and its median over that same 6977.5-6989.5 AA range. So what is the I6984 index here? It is 9.55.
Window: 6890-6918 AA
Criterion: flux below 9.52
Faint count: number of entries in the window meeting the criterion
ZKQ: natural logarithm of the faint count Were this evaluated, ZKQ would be 1.9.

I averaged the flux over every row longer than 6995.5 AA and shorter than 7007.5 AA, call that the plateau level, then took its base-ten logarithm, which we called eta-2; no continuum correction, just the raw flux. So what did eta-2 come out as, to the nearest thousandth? 0.975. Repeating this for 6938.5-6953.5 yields 0.973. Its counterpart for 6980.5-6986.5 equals 0.980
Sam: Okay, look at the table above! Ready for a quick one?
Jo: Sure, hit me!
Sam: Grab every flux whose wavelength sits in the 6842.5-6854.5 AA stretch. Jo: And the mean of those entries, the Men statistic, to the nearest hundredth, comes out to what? 8.95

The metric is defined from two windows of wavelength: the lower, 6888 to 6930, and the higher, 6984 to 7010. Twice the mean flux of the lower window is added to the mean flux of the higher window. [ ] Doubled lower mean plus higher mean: 28.37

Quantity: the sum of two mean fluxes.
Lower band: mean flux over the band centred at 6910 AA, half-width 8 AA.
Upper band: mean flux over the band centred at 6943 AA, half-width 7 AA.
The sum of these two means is 18.9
